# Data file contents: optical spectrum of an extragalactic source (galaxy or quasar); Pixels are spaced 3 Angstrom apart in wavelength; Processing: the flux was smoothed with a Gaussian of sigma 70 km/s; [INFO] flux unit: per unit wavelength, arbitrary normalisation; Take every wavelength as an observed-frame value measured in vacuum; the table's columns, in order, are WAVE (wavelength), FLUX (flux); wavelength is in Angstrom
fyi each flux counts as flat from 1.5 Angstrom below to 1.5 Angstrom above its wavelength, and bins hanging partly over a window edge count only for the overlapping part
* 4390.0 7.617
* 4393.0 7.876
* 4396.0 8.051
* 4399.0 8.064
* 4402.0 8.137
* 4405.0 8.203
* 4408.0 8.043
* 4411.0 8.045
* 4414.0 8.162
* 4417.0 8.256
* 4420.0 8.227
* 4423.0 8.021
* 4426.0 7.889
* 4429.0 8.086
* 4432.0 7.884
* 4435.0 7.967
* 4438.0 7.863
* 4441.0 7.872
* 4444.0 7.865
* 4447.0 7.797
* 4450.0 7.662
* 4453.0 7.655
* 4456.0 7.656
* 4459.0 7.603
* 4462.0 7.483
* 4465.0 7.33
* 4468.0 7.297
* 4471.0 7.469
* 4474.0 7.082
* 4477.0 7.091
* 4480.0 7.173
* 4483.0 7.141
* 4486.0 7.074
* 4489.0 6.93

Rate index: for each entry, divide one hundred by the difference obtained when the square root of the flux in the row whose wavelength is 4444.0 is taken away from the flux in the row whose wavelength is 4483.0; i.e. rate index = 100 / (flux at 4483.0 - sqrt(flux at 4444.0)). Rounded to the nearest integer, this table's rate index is 23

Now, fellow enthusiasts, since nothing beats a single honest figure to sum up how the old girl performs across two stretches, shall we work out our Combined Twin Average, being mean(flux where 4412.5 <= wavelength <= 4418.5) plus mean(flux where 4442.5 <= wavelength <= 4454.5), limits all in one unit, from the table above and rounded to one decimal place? 16.0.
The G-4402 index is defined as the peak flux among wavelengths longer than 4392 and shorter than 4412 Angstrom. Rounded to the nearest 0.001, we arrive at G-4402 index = 8.203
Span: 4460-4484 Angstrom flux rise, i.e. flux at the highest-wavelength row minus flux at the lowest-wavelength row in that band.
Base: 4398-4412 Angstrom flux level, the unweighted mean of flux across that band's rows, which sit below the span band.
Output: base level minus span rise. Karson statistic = 8.44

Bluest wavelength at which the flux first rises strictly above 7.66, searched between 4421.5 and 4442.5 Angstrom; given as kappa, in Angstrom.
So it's 4423.0 Angstrom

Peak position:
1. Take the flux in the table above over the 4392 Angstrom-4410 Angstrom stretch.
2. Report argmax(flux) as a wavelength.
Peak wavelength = 4405.0 Angstrom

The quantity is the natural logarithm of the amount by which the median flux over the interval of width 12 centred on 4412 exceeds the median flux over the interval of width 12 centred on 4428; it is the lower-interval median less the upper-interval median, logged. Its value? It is -1.9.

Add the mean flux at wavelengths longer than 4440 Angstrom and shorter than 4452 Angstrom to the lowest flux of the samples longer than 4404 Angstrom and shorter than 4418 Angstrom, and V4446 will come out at 15.8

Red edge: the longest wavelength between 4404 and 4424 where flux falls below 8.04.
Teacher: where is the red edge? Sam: 4423.0 Angstrom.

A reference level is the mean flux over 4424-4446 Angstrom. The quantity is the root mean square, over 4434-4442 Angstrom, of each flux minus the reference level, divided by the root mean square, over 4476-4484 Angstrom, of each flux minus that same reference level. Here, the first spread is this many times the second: 0.064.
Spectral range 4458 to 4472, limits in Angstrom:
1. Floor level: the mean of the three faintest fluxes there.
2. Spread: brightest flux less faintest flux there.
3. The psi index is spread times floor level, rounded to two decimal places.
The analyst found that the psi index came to 2.25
